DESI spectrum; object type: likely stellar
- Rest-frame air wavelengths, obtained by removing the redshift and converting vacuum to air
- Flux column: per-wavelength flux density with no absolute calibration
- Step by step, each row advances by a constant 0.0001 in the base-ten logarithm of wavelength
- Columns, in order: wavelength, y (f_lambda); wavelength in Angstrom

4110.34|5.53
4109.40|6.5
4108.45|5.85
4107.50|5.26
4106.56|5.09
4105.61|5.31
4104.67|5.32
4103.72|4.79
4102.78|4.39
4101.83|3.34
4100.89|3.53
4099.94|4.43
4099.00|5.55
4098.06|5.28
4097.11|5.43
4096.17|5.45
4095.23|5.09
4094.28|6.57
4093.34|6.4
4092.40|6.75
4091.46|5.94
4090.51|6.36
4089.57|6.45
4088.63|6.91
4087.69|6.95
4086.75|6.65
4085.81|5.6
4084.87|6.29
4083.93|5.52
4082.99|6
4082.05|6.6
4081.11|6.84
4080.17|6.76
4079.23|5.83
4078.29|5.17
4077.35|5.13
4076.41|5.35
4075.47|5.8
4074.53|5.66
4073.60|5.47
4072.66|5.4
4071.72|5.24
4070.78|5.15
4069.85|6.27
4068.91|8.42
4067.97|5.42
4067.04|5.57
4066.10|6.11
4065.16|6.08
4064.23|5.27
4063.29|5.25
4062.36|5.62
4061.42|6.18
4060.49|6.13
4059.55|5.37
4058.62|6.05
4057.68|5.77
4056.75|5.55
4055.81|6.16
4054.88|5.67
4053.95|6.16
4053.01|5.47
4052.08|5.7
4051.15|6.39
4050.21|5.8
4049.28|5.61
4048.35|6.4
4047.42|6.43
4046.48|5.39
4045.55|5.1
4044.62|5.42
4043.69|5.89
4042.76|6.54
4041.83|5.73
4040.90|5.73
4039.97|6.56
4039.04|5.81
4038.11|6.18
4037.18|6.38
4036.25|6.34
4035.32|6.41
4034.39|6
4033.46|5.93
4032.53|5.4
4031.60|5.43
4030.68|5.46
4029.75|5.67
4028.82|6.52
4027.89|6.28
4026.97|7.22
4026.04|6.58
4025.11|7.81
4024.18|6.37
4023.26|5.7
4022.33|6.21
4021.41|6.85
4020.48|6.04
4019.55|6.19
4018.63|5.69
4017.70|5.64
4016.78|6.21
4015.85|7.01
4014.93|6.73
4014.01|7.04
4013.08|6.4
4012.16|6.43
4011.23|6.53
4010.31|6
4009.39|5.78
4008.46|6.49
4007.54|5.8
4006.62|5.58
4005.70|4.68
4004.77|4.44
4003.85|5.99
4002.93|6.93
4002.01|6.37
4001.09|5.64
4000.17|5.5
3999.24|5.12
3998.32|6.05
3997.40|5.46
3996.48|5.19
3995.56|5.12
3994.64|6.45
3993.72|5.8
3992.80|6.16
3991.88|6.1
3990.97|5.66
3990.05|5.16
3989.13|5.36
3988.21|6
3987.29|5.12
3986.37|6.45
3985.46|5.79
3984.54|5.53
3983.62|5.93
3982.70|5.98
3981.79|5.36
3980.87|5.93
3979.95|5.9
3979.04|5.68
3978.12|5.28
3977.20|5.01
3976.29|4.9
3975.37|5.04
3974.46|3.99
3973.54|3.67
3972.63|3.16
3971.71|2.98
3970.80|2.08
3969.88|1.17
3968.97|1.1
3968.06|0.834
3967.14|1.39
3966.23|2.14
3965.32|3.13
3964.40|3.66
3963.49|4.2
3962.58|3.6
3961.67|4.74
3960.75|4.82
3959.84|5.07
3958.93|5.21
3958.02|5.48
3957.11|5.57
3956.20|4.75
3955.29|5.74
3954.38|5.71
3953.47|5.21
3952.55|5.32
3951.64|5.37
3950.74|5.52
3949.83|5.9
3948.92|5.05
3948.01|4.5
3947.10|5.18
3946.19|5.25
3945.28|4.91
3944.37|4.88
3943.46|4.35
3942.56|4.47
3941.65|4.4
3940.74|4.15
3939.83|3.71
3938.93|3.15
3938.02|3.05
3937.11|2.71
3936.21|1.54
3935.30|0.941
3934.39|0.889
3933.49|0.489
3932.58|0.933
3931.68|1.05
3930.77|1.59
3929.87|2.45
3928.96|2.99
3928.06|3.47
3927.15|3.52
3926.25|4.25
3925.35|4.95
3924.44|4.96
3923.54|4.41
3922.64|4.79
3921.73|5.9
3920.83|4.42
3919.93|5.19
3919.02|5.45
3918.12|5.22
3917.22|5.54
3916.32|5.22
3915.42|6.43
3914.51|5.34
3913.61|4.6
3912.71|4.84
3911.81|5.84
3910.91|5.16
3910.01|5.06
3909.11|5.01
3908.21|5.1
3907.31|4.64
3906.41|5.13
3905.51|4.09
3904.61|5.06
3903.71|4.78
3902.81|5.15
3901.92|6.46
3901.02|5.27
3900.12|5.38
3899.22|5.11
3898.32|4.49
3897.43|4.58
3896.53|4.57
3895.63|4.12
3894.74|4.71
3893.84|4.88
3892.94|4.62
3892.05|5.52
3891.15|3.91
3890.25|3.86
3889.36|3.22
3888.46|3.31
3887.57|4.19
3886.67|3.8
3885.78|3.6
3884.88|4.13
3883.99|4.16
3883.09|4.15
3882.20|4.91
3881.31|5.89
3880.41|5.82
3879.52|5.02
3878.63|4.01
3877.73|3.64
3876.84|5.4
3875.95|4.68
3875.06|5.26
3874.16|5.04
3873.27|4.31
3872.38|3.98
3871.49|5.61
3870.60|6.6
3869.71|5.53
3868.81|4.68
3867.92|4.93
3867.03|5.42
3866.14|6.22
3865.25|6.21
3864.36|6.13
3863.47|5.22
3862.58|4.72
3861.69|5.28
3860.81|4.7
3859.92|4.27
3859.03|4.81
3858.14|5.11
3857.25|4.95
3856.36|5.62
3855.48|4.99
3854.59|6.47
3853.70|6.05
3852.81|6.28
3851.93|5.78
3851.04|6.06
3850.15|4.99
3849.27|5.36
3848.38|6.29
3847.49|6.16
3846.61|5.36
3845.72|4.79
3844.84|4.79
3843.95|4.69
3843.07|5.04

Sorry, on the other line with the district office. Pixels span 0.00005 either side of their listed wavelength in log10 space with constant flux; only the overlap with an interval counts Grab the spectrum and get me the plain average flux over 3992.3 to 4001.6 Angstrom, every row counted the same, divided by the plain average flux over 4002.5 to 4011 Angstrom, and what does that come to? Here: 0.98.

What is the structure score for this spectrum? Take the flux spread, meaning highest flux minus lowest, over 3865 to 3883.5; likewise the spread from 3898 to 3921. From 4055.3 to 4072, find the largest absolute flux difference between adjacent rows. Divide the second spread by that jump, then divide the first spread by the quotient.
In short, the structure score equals 3.7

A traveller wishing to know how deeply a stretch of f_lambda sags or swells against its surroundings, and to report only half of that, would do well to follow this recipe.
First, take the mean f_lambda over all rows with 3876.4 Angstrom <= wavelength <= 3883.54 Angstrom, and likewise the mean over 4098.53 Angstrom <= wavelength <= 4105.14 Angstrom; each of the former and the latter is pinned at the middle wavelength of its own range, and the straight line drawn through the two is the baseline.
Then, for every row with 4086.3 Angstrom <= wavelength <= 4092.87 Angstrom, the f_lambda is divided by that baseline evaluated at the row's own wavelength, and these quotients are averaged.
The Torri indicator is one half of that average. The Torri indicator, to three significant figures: 0.730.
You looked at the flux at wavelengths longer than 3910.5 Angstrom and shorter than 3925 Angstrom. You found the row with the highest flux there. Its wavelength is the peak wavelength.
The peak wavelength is 3915.42 Angstrom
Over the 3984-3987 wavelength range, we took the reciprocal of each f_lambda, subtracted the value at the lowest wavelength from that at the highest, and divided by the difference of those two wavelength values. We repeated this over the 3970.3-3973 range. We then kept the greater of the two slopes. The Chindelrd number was -0.014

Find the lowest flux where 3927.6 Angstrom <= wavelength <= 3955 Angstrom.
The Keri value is 0.489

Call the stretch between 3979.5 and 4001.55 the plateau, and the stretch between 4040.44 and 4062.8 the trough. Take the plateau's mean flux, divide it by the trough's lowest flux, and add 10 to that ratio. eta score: 11.1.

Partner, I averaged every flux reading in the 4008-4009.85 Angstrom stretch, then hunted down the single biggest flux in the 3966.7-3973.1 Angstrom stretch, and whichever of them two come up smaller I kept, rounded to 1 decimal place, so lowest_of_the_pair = 3.2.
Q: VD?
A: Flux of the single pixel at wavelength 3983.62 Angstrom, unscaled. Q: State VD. 5.93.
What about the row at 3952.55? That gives 5.32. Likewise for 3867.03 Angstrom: 5.42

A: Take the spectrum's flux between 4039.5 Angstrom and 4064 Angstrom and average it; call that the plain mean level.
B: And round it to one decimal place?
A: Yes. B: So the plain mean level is 5.8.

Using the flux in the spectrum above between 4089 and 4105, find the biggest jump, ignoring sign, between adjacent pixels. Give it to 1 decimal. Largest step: 1.5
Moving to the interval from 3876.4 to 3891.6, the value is 1.8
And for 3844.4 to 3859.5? 1.5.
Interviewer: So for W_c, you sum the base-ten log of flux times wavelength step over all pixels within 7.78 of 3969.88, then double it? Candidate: 13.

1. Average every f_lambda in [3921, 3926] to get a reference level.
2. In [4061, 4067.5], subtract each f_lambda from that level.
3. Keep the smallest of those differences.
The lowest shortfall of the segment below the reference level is -1.2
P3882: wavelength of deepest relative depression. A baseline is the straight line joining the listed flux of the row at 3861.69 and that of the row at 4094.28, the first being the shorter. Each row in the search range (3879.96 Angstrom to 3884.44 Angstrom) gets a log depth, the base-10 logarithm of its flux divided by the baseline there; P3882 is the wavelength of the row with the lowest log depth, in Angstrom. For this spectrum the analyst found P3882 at 3883.09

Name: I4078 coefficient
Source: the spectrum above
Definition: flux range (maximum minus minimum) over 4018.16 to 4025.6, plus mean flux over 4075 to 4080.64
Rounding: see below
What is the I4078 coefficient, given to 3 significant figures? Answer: 7.79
